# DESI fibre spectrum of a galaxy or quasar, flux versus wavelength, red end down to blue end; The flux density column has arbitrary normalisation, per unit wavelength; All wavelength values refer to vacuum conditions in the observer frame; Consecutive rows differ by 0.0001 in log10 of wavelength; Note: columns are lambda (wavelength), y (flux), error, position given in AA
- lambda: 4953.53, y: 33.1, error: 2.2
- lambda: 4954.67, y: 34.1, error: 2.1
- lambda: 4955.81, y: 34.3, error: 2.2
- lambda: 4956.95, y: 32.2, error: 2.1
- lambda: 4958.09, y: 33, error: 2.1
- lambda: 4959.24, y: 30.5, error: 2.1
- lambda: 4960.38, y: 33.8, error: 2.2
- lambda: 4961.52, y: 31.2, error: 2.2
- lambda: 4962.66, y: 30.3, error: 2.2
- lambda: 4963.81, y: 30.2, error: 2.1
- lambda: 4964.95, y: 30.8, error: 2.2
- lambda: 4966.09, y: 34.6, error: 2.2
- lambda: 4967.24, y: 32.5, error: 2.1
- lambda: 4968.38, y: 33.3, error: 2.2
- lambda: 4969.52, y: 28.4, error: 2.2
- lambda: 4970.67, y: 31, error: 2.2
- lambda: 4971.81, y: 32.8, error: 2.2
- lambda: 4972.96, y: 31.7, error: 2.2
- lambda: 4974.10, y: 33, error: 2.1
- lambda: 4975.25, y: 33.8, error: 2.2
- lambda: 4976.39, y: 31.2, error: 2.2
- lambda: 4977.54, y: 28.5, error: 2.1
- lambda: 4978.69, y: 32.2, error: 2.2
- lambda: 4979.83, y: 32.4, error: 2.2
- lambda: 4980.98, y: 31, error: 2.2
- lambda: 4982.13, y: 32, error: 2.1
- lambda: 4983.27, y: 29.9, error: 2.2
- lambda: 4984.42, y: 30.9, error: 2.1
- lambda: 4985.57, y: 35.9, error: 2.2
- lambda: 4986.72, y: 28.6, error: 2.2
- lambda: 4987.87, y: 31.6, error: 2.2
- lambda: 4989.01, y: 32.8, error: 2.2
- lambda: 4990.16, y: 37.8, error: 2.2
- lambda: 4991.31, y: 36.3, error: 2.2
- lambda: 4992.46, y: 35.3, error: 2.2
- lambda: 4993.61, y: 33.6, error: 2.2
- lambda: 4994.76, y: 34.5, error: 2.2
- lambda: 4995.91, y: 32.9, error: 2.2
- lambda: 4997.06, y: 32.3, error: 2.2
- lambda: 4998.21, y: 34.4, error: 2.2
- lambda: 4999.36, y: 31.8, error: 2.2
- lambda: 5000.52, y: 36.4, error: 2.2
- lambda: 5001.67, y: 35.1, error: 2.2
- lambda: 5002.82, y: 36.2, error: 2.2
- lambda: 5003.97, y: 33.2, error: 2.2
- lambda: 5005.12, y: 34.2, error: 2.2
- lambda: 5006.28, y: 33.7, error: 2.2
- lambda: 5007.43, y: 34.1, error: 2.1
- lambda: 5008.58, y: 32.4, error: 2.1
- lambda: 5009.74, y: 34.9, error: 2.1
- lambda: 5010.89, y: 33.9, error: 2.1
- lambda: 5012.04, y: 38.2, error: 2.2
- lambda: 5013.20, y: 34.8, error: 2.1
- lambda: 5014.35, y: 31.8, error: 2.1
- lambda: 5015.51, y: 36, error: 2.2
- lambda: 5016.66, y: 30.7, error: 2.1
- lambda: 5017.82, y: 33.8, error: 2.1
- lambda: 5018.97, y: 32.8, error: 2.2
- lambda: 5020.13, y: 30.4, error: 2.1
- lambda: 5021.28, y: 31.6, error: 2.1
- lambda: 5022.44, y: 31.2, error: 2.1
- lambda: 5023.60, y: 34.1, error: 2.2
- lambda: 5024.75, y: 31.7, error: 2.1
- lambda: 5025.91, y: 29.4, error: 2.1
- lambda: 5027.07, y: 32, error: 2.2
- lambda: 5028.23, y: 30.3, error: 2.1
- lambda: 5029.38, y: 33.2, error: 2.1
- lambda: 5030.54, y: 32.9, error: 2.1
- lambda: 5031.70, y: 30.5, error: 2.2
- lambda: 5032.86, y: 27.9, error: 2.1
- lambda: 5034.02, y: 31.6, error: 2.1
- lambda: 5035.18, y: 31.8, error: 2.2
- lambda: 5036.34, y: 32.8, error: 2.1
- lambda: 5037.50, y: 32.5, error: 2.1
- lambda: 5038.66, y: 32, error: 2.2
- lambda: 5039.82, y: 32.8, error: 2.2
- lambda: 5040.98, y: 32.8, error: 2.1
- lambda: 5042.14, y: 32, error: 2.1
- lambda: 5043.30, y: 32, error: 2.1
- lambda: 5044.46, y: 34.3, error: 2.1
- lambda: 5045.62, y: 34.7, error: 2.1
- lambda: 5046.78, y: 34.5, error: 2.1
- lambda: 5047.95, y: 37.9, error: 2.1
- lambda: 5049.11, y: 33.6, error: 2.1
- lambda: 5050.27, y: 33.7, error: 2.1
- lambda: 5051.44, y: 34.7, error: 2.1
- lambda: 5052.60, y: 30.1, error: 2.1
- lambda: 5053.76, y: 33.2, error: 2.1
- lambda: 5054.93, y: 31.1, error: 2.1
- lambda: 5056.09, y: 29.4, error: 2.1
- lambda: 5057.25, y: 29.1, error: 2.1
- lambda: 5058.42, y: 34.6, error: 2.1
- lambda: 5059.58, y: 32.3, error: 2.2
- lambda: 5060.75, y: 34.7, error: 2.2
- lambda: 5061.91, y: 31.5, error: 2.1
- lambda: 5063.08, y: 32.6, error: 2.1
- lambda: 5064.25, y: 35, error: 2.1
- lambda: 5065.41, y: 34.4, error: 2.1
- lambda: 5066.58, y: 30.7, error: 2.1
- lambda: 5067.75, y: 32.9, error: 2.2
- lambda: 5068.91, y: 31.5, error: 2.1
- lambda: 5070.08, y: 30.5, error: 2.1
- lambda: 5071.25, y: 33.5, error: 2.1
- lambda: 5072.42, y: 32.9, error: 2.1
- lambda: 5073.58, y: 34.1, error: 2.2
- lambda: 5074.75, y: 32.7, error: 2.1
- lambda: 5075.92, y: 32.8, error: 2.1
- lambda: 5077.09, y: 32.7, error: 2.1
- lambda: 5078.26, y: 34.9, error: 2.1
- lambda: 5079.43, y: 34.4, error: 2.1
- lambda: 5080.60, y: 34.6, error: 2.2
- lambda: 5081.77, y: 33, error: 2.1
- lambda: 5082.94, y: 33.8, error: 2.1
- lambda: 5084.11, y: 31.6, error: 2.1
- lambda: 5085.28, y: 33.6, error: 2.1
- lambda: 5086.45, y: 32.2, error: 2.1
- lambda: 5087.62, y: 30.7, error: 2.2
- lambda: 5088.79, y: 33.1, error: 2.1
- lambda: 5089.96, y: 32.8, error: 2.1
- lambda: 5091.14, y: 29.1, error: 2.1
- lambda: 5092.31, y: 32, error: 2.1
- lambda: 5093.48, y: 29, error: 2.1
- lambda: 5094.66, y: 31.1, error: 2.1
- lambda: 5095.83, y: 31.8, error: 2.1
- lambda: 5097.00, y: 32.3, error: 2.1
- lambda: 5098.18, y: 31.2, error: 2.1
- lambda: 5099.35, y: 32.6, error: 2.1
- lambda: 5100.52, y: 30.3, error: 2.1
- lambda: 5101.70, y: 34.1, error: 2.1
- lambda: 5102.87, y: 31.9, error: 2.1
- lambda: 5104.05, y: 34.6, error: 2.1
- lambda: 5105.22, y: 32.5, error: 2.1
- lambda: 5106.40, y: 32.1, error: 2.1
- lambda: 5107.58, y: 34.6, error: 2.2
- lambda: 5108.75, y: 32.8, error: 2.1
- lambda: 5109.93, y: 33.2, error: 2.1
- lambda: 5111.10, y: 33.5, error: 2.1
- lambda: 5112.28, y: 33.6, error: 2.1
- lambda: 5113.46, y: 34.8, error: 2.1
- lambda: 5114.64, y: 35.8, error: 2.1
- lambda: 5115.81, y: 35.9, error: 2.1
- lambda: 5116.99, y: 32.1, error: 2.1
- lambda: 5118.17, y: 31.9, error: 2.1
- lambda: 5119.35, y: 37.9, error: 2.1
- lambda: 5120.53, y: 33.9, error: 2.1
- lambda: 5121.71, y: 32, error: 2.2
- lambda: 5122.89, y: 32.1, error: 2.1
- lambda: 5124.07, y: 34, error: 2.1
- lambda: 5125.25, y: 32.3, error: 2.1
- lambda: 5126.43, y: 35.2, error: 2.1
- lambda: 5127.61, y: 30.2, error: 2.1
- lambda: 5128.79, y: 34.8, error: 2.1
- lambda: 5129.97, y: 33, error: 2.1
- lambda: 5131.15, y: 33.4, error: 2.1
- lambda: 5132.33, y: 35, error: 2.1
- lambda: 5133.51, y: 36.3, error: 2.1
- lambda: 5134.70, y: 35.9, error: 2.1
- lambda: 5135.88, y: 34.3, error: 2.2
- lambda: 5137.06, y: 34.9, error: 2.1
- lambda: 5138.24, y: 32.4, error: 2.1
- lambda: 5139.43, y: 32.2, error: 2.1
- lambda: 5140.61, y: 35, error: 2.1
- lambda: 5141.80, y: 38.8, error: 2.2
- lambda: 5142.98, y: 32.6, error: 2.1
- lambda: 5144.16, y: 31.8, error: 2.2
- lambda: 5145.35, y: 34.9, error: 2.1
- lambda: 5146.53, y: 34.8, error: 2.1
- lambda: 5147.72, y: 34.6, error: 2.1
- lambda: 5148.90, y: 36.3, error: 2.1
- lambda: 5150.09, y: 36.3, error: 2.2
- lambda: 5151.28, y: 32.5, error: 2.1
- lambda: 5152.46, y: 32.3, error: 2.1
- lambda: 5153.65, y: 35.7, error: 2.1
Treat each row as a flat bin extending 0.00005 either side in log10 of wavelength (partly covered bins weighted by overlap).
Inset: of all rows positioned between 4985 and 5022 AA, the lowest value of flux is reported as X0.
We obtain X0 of 28.6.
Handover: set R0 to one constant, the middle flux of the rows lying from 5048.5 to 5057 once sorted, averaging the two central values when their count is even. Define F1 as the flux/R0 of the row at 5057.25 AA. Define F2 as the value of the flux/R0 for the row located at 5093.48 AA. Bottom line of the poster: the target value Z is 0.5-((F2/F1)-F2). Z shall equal 0.38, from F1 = 0.88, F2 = 0.873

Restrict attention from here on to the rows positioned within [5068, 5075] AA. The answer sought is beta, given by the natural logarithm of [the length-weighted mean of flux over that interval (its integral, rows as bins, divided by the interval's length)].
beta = 3.48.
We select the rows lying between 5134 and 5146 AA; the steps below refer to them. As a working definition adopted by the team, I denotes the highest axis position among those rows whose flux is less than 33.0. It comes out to 5144.16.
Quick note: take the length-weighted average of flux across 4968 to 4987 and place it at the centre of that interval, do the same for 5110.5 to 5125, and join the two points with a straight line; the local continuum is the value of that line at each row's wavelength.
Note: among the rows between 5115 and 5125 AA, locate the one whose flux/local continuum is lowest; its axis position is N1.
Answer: 5118.17 AA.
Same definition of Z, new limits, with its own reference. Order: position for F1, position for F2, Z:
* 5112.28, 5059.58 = 0.51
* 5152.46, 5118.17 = 0.47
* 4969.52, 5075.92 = 0.33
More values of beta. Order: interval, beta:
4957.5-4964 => 3.45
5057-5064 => 3.49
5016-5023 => 3.46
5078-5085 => 3.52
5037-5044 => 3.48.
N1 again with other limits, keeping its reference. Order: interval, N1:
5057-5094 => 5093.48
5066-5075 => 5070.08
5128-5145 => 5144.16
